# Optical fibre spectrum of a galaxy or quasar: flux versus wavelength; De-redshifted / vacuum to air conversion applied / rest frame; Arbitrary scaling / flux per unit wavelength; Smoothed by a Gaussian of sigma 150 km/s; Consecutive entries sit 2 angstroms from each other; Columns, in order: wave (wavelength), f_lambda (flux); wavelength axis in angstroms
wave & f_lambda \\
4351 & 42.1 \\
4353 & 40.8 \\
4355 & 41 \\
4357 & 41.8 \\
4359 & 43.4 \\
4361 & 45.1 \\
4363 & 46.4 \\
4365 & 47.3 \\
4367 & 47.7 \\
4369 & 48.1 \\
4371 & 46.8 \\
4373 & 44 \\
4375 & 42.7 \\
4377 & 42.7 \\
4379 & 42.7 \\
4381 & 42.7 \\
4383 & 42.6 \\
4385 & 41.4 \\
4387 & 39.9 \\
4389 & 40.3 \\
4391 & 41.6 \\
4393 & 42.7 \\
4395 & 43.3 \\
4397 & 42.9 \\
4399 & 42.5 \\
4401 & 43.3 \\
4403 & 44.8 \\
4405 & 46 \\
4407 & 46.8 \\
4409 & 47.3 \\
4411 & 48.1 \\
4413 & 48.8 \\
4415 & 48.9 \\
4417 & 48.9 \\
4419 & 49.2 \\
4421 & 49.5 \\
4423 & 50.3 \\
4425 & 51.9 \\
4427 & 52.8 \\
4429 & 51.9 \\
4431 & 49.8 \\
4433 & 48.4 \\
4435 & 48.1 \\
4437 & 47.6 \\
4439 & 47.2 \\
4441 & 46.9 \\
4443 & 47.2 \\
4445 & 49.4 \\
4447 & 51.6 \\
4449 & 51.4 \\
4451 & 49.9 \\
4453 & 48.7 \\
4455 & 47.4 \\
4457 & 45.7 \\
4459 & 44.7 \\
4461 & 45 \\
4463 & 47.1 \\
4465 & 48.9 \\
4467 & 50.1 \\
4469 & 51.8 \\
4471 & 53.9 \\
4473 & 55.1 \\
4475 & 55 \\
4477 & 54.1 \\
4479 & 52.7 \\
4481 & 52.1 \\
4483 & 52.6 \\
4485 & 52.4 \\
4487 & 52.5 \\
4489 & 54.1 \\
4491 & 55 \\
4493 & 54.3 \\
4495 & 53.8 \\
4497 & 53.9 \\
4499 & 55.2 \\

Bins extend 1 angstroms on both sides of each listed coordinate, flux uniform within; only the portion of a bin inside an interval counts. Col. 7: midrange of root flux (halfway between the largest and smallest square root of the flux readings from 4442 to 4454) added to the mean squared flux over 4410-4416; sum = 2369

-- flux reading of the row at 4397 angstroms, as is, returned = 42.9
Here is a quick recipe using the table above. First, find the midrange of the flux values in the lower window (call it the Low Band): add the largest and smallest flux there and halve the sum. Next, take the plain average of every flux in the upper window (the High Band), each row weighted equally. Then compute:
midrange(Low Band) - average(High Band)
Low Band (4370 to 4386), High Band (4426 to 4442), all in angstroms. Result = -5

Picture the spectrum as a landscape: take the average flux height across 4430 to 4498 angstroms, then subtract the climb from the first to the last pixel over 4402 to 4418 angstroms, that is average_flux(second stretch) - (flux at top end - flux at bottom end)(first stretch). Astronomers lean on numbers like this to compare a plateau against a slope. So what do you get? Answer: 46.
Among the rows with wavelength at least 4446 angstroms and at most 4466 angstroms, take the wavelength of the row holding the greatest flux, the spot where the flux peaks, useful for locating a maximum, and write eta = 4447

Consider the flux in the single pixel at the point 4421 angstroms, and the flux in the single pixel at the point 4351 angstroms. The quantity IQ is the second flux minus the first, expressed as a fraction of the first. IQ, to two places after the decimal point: -0.15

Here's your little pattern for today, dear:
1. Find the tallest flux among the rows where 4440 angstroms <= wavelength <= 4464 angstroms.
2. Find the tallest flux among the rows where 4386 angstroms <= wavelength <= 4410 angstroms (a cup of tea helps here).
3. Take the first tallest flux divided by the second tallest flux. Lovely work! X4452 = 1.09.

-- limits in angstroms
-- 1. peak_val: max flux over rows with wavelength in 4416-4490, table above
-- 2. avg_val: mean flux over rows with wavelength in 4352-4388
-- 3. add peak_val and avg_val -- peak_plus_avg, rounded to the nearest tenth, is 98.8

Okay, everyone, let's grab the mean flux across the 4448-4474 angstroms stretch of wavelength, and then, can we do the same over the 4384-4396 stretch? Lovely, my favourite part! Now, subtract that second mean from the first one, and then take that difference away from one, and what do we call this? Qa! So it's -7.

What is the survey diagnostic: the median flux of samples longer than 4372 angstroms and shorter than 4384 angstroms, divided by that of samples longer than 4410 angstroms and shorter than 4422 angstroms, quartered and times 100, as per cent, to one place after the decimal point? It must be 21.8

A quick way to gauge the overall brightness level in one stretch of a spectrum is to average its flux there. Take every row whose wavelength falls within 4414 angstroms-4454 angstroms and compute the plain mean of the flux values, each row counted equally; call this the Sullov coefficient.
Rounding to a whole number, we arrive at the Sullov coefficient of 49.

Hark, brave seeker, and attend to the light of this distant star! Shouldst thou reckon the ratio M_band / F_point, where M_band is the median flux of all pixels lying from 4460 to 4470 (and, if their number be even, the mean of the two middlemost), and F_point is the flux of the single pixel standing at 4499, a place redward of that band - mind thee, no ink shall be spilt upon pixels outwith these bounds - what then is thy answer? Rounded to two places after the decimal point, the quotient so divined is 0.89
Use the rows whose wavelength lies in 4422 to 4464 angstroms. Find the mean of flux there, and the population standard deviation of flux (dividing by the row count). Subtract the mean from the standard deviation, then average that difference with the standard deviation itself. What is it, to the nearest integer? -22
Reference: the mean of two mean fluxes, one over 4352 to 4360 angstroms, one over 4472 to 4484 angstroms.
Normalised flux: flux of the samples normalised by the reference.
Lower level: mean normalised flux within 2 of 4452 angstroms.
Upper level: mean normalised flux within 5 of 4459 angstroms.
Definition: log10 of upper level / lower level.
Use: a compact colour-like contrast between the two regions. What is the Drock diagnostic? -0.030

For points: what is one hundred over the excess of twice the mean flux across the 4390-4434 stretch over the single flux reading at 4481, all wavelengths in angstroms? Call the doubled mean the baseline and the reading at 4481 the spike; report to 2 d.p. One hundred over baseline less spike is 2.36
